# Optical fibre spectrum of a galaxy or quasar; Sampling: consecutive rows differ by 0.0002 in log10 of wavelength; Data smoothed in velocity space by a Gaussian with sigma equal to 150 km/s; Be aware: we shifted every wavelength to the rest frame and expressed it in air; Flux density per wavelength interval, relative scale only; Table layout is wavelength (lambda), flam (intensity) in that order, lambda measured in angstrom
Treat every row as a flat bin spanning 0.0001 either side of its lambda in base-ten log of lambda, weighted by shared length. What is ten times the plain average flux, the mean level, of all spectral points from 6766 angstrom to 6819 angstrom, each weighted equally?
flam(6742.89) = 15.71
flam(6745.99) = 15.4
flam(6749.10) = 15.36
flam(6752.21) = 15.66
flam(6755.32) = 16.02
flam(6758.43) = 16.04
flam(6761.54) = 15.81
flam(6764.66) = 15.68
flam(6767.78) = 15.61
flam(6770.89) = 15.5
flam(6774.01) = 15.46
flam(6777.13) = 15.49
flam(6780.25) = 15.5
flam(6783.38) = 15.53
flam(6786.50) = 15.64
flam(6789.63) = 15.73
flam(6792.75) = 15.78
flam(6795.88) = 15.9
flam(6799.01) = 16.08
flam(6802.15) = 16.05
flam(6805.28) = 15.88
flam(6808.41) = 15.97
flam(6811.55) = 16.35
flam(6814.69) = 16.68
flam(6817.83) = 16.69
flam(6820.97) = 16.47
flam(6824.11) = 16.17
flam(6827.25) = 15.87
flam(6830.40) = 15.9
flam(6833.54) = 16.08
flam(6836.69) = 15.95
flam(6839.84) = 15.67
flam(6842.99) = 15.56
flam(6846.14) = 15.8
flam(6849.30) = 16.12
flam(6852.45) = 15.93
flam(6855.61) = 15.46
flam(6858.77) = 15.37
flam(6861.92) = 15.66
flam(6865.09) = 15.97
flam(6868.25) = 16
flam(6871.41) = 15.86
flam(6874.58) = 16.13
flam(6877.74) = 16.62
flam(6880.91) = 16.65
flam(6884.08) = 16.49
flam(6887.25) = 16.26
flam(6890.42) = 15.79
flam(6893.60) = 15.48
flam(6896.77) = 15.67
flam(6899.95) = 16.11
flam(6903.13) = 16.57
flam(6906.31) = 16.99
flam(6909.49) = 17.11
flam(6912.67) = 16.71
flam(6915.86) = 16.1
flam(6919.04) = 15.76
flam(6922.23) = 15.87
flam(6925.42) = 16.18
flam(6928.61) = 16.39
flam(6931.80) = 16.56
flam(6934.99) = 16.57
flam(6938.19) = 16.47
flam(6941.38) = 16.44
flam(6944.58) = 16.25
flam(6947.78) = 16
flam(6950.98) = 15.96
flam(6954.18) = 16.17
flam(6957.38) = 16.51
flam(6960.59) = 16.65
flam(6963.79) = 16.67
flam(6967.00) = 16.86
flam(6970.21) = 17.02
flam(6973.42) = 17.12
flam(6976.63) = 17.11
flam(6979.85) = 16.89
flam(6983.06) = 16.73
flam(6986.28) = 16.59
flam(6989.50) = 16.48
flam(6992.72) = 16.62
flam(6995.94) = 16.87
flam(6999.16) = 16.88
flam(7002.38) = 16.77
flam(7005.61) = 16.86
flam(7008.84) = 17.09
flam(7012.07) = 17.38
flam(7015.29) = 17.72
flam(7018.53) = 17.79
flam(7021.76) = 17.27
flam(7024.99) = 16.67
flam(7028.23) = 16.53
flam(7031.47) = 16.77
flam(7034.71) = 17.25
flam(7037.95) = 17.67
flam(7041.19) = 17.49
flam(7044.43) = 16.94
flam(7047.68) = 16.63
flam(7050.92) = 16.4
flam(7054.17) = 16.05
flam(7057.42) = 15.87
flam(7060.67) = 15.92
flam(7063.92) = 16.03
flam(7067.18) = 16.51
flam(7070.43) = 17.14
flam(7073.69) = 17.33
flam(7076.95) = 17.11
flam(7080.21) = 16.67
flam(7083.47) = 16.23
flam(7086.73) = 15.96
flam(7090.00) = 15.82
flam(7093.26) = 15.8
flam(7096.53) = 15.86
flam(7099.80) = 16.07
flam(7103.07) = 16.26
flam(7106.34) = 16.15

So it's 159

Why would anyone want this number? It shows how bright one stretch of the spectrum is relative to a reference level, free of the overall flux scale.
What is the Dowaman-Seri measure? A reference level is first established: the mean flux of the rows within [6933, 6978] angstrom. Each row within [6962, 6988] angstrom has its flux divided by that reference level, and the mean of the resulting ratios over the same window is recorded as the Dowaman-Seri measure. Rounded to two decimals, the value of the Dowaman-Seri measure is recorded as 1.02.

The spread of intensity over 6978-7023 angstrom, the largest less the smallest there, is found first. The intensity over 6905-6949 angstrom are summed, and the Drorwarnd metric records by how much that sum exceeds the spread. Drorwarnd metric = 228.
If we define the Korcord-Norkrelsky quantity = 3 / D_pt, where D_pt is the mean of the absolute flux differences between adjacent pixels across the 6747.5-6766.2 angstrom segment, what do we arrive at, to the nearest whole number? 14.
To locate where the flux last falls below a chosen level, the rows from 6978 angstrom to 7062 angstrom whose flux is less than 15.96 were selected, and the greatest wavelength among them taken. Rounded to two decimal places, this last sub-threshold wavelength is 7060.67 angstrom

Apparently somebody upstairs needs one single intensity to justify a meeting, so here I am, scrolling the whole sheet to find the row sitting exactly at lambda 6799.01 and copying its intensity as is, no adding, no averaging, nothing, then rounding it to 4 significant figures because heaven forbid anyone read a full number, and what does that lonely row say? 16.08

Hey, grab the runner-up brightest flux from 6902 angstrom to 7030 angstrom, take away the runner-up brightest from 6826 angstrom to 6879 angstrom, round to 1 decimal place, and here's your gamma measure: 1.6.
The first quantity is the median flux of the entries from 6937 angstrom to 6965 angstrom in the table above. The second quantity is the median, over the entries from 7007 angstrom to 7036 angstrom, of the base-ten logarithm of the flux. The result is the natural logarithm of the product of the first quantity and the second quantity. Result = 3.01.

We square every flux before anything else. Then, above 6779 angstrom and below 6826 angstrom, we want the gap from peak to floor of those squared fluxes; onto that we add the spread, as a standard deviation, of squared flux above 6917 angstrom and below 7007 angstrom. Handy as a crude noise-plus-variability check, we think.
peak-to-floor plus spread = 50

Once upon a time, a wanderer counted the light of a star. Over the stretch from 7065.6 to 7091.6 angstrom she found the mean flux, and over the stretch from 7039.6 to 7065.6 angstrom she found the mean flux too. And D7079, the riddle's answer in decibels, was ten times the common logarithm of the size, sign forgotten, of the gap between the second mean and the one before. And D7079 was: -7.4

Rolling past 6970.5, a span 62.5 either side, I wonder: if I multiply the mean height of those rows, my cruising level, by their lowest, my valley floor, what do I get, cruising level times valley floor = 263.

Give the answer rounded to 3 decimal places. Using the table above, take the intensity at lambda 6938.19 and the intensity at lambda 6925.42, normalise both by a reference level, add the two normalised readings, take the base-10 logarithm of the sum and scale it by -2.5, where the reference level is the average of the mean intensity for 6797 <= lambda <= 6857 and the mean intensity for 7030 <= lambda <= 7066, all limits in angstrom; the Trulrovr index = -0.752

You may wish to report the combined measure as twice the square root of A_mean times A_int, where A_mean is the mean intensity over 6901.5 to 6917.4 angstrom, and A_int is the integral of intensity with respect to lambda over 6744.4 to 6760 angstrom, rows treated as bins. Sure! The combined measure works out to 128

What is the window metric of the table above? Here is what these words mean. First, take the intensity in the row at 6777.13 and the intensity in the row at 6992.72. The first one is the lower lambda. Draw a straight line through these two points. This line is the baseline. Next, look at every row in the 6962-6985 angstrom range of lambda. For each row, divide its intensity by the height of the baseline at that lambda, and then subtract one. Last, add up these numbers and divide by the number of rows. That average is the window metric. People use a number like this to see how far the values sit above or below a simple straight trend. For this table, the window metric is 0.024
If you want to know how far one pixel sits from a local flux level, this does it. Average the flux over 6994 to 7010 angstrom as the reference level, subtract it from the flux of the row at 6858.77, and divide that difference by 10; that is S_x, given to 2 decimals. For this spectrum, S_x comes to -0.15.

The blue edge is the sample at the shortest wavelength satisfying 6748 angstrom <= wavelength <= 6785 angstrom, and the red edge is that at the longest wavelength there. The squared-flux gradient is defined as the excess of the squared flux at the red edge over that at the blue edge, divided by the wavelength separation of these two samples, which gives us 0.15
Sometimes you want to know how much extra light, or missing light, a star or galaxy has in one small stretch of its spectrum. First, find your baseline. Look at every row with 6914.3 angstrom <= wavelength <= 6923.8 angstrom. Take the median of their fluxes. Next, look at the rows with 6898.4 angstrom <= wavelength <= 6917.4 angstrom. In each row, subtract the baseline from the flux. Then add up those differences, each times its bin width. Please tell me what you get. 14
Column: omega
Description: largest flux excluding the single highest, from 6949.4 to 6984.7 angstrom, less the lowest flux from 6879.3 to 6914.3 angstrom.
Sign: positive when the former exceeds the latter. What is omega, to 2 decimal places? 1.63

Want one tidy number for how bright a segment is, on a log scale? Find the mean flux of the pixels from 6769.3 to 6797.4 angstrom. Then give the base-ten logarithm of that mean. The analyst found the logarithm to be 1.19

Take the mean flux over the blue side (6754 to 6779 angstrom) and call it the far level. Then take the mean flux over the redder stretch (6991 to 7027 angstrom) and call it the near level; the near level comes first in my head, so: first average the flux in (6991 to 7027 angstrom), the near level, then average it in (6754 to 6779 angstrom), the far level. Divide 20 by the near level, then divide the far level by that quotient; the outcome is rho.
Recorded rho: 13.4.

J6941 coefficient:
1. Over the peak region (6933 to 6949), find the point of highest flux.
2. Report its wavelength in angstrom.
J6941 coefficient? 6934.99 angstrom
